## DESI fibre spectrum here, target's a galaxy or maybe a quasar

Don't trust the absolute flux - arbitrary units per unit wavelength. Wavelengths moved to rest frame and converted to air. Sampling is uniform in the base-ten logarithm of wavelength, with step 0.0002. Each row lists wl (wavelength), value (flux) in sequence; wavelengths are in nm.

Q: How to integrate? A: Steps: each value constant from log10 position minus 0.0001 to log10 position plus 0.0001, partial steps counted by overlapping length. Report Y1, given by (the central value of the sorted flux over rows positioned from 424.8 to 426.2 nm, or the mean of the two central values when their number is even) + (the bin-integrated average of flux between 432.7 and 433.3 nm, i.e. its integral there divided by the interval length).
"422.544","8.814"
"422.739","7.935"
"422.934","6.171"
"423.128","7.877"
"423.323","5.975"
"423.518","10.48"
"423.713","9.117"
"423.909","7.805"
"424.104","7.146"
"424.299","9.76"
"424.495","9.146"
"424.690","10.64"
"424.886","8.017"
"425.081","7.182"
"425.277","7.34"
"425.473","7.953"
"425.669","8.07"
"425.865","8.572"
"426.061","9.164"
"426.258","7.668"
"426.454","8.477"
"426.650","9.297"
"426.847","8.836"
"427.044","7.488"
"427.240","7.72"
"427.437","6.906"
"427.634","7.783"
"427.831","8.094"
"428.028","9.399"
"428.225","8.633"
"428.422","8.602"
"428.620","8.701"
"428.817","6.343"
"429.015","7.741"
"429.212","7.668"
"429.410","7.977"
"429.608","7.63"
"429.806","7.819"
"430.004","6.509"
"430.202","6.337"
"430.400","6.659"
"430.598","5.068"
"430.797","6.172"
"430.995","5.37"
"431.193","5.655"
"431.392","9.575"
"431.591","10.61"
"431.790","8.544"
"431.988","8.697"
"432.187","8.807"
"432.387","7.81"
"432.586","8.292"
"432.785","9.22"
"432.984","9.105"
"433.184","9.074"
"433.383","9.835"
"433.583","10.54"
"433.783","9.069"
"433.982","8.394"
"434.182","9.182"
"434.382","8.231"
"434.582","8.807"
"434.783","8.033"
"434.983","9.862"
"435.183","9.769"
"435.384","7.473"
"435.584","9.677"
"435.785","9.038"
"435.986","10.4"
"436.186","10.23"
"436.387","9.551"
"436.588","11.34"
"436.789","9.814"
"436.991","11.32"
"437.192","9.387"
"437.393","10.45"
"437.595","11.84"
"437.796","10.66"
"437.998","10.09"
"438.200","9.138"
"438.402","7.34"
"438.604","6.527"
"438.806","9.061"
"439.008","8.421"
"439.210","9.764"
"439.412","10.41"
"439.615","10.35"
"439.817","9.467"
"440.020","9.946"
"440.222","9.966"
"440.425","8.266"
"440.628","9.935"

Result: 17.2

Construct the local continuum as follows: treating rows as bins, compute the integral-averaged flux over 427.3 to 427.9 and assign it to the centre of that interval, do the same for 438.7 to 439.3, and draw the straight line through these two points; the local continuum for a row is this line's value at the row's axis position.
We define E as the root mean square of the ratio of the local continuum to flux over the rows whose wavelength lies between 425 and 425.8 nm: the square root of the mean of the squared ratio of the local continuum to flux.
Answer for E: 0.96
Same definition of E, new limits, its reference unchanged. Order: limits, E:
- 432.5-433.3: 0.93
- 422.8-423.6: 0.99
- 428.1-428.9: 0.98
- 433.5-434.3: 0.91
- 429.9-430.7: 1.31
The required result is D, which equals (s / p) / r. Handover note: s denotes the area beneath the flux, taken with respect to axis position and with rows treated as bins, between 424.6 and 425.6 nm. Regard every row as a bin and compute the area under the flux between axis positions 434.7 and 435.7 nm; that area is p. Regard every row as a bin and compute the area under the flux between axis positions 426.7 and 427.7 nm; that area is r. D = 0.12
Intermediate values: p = 9.0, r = 7.8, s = 8.2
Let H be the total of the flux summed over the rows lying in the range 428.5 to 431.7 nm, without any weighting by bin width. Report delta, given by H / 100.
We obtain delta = 1.2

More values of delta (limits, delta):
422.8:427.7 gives 2.0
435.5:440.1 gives 2.2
